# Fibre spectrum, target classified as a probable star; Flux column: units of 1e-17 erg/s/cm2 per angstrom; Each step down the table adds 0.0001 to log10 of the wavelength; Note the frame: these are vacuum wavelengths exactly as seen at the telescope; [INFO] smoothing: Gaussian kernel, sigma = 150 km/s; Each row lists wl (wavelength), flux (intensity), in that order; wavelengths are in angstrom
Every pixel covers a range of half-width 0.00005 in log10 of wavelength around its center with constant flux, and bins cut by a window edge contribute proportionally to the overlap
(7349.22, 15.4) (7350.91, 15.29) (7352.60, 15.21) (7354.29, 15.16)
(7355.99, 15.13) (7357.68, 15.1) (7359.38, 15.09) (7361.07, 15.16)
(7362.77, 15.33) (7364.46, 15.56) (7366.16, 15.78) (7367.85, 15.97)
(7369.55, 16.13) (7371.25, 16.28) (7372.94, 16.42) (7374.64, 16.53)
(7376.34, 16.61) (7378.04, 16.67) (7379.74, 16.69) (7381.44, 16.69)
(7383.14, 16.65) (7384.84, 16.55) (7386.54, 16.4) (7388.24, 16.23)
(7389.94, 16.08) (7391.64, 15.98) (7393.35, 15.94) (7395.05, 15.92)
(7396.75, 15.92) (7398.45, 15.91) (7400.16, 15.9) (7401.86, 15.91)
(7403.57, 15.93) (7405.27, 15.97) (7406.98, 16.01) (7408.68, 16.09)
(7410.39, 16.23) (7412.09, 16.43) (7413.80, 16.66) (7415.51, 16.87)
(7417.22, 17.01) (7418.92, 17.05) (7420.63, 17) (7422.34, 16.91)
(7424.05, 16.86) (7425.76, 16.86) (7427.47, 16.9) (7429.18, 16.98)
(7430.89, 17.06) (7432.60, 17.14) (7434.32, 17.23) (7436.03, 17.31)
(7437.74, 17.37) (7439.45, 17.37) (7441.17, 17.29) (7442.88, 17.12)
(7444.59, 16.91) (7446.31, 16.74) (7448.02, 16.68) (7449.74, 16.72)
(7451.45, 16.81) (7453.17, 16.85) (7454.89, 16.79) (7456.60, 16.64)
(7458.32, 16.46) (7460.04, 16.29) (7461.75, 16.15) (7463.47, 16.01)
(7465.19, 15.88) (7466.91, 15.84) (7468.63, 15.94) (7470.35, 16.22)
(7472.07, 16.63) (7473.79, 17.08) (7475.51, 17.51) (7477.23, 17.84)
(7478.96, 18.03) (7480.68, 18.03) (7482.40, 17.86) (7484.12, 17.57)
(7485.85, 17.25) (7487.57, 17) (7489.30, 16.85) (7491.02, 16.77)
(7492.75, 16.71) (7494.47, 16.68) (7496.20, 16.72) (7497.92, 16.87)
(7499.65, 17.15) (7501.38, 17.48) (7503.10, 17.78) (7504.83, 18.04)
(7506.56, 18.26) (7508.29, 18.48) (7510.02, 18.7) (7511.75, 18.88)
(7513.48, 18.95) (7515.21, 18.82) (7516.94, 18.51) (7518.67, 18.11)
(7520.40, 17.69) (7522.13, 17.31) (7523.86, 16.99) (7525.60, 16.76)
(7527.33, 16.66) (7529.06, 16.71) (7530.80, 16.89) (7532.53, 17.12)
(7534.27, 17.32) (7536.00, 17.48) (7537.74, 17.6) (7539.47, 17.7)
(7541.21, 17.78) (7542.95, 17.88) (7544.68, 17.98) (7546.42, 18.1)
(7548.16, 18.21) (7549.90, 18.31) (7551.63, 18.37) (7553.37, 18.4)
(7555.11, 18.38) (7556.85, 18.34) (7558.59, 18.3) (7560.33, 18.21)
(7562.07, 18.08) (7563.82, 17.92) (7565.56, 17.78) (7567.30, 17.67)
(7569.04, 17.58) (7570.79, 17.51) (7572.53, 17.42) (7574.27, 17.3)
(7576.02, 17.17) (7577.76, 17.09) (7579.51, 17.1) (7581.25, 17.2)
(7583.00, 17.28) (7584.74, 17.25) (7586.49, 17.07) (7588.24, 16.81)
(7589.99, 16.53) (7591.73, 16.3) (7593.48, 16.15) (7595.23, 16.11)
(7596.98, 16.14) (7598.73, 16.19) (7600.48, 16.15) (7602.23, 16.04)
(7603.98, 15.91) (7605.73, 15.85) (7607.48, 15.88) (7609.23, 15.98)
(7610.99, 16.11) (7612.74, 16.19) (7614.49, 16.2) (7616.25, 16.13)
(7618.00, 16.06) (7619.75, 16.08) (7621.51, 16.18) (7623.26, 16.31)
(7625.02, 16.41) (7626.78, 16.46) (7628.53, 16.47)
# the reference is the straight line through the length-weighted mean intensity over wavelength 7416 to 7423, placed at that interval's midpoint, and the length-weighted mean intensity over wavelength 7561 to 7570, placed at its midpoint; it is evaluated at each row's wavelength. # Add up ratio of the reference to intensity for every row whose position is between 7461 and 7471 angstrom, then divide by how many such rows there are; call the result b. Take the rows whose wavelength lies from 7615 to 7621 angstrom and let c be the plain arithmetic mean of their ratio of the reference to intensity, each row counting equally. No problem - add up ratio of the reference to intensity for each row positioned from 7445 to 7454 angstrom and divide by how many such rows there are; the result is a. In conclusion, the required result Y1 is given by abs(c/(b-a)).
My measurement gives 21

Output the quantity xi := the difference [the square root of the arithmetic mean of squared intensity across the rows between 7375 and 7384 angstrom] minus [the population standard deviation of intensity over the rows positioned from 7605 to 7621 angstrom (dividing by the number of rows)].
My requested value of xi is 16.5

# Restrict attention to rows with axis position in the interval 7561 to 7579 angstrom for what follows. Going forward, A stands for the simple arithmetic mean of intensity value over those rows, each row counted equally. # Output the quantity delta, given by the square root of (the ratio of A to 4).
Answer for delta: 2.09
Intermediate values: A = 17.6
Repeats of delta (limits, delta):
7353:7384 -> 2.00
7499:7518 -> 2.14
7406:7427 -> 2.04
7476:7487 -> 2.11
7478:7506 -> 2.08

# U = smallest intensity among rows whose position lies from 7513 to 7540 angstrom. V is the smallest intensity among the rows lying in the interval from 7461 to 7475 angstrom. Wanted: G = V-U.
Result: -0.8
